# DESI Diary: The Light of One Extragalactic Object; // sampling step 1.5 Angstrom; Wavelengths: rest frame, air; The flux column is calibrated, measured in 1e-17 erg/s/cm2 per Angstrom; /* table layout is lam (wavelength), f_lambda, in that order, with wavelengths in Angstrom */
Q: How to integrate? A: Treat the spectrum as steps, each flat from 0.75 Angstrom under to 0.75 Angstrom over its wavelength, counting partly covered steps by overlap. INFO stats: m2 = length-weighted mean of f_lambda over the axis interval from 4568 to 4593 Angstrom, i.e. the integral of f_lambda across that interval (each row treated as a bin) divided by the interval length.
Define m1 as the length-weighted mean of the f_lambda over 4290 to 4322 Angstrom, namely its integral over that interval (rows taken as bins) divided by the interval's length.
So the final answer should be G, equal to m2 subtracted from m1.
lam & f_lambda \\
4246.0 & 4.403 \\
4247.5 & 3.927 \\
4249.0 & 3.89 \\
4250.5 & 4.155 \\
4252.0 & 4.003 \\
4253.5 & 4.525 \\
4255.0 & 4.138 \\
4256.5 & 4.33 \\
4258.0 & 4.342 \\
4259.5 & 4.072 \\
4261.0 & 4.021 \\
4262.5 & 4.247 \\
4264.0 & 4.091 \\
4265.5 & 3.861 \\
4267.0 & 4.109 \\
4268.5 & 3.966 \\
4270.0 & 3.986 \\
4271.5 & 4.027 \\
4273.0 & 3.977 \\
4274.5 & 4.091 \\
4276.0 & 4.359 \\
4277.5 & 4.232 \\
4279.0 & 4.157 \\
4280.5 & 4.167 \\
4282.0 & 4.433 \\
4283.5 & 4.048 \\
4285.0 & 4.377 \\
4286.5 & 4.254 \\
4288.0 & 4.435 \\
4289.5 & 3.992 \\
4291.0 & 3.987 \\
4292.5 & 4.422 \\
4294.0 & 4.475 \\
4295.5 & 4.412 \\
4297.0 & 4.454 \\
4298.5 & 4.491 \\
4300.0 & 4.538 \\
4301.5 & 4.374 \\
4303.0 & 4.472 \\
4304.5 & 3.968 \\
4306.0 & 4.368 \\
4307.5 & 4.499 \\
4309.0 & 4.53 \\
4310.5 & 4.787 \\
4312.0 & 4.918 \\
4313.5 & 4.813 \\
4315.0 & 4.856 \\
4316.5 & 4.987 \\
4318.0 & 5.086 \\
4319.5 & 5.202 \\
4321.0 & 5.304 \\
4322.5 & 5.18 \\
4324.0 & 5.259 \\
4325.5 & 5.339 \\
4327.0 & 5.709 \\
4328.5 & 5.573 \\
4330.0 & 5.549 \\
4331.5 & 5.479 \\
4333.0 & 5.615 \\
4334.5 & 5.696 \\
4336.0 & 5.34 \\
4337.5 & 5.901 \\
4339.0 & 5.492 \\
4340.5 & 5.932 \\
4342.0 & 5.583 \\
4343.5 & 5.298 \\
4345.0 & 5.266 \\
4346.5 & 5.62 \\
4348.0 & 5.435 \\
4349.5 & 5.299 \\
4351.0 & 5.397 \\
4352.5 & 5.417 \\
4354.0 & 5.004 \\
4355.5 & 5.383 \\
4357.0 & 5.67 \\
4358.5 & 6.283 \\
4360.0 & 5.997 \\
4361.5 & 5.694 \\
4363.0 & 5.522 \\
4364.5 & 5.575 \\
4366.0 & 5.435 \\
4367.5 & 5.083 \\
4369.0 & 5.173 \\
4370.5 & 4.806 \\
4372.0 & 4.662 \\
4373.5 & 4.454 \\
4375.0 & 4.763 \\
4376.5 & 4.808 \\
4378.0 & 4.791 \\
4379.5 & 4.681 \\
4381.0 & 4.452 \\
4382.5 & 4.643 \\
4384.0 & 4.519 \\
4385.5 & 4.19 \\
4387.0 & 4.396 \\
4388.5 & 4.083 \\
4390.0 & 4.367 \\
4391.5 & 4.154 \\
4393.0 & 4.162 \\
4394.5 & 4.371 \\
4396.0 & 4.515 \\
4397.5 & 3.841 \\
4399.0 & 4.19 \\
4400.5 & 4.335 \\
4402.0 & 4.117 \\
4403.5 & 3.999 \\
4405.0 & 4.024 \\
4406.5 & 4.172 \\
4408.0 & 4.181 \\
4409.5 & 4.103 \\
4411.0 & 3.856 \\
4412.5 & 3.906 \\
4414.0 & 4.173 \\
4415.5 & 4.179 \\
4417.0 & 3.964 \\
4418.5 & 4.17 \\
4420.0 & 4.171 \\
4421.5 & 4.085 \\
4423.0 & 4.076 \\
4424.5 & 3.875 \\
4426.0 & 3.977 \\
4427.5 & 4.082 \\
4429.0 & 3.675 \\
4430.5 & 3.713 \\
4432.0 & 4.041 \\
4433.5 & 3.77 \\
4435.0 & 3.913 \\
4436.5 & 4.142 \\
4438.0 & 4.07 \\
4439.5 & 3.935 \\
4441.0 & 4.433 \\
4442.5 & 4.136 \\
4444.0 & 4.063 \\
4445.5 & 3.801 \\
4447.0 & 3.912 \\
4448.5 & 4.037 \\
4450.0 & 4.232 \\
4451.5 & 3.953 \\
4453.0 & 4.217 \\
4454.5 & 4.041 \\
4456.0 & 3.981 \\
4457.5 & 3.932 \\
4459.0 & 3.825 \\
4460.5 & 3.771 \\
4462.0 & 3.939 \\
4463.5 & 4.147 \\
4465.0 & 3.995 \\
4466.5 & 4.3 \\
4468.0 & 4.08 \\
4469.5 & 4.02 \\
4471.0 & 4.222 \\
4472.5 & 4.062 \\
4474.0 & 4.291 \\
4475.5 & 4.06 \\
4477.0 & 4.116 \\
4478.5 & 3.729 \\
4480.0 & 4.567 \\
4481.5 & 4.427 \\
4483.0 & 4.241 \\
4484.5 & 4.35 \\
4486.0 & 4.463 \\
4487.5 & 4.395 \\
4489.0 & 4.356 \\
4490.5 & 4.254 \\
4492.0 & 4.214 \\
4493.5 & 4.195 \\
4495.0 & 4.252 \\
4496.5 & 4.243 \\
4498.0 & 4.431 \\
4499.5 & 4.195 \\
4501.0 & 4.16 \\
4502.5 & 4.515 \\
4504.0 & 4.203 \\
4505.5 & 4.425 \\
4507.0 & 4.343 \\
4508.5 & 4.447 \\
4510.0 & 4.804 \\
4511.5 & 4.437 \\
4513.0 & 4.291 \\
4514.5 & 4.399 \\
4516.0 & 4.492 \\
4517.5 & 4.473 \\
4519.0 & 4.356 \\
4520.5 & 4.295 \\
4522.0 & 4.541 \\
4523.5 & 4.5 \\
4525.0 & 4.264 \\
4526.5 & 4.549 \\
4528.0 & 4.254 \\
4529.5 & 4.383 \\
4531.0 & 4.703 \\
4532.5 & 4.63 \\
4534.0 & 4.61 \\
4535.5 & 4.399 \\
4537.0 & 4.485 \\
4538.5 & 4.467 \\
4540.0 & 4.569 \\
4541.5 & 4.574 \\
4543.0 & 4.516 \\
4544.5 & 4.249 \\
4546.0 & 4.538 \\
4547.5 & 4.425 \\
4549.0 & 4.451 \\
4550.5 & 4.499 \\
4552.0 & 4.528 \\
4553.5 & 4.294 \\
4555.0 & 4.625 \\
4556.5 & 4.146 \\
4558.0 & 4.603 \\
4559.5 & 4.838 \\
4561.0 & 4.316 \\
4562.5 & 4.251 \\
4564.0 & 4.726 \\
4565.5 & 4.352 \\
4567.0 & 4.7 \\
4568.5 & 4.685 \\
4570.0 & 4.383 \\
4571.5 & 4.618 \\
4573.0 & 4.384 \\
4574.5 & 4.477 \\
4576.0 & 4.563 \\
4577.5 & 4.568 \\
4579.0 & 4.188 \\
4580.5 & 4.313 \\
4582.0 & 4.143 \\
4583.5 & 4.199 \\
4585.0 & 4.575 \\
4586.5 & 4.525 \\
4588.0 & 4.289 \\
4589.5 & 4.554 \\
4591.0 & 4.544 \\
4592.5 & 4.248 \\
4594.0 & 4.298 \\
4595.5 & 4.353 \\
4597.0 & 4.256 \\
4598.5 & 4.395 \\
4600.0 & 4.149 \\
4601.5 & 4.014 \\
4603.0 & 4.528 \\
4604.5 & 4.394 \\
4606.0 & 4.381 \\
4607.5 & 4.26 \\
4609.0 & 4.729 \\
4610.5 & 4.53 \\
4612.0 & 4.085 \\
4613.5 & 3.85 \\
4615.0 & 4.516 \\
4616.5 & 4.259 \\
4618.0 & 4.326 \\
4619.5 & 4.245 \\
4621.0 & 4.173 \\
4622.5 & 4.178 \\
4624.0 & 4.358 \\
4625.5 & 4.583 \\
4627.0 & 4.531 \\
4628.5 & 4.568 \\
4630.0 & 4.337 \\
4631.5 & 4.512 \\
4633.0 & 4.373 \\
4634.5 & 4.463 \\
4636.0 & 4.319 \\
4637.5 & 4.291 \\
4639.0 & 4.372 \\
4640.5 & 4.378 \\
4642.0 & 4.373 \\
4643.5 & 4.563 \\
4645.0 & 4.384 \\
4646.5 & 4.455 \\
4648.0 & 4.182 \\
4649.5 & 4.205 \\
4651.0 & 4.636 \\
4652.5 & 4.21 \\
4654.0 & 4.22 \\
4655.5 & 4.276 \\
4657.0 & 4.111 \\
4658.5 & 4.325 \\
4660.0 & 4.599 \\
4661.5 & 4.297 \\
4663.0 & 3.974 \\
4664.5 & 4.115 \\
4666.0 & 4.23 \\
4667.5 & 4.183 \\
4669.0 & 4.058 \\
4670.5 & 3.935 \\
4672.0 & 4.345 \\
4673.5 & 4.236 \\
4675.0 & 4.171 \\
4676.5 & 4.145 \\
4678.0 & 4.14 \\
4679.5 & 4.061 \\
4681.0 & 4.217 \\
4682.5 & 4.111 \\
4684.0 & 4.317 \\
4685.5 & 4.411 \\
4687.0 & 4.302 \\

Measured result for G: 0.2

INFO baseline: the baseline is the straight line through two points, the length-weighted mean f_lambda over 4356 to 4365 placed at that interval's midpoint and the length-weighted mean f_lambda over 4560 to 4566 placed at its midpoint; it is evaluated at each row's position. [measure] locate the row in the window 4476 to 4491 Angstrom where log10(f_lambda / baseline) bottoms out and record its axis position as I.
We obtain 4478.5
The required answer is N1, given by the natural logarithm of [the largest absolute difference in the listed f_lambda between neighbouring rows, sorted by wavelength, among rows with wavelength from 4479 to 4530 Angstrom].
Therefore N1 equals -1.0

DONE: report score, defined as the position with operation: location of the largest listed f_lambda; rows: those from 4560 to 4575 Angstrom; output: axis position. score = 4564.0 Angstrom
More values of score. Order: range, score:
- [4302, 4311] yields 4310.5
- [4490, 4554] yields 4510.0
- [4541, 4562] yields 4559.5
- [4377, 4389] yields 4378.0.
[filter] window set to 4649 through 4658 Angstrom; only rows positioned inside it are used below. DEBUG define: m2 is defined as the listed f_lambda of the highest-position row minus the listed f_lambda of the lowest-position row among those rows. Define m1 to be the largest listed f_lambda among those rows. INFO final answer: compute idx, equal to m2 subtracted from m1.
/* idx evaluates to 4.7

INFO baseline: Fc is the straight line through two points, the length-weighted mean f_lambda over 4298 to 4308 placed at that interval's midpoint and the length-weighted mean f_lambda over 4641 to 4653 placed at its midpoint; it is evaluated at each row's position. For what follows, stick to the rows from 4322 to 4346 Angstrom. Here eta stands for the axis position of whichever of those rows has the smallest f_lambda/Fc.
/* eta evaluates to 4322.5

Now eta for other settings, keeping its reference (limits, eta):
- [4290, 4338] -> 4304.5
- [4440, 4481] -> 4478.5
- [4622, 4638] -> 4622.5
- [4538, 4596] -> 4582.0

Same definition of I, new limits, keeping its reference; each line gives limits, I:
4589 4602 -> 4601.5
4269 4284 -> 4270.0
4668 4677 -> 4670.5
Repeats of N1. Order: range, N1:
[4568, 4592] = -1.0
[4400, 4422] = -1.3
